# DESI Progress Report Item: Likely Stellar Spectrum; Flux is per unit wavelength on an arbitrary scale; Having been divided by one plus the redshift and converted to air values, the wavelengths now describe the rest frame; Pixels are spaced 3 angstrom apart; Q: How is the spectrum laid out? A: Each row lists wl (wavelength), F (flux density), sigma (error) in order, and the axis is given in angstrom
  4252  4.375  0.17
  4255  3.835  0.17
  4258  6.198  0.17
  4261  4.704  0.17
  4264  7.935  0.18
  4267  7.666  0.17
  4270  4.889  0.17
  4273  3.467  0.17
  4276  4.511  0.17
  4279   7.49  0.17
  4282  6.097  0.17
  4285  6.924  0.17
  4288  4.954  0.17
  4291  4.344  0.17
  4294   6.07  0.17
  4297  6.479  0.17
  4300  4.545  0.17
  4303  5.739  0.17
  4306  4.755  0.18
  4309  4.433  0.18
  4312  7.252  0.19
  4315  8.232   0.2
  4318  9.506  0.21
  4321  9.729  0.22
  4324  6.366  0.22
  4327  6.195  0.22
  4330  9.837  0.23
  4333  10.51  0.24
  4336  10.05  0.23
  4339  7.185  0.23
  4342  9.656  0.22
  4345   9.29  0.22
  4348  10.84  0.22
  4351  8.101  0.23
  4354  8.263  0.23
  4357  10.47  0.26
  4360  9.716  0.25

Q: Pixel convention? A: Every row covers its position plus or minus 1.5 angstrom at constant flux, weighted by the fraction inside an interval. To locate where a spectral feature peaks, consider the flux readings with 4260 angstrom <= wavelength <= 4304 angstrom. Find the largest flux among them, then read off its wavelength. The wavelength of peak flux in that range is 4264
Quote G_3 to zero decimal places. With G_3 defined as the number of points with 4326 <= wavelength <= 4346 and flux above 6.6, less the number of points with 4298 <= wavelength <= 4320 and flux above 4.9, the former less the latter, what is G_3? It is 2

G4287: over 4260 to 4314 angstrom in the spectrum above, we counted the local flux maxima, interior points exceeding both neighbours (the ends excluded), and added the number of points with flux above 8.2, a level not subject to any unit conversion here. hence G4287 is 5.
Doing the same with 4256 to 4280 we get 1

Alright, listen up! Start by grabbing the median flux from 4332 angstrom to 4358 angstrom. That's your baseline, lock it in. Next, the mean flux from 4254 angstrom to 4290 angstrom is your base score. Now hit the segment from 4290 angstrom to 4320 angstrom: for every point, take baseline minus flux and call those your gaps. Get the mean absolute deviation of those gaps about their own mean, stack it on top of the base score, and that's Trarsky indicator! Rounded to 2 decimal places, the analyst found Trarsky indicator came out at 7.11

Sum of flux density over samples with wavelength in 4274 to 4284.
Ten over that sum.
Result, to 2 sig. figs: 0.55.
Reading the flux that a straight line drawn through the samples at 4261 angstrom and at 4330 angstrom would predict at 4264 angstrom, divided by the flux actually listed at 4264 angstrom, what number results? 0.62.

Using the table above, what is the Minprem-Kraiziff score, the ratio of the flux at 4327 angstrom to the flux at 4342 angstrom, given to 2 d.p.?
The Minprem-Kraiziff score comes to 0.64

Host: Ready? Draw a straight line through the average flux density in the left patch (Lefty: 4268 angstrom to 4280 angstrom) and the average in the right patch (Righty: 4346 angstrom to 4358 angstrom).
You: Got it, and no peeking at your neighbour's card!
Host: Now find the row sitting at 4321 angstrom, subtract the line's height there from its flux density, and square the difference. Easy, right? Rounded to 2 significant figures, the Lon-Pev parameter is 4.2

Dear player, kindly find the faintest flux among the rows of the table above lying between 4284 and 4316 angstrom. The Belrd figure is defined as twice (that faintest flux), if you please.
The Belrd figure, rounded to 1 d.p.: 8.7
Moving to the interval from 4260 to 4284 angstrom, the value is 6.9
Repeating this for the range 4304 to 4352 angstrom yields 8.9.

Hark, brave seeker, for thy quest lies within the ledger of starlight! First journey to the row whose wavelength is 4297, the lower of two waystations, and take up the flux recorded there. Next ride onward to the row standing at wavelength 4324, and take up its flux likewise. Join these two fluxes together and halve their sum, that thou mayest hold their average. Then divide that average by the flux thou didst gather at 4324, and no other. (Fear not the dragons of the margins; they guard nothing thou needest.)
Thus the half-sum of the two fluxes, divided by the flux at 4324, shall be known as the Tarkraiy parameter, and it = 1.01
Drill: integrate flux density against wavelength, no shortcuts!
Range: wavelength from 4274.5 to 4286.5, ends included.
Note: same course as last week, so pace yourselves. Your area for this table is 75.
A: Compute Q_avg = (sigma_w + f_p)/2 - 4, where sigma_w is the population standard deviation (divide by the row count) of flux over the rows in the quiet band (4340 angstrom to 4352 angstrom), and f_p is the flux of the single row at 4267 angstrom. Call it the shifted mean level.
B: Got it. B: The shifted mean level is 0.32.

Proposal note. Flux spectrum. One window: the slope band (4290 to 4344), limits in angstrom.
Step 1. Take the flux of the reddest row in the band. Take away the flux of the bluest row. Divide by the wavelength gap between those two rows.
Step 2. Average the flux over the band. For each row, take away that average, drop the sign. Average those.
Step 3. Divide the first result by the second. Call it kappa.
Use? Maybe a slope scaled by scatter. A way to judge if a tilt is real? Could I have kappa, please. 0.06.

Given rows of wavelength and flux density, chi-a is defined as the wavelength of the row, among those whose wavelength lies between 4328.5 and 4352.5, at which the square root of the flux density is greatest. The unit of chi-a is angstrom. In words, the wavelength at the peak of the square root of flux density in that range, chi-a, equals 4348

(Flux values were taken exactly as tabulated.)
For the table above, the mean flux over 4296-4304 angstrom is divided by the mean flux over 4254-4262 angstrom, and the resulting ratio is 1.1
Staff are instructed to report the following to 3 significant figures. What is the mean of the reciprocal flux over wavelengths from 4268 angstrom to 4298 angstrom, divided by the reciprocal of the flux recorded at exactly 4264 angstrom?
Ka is 1.51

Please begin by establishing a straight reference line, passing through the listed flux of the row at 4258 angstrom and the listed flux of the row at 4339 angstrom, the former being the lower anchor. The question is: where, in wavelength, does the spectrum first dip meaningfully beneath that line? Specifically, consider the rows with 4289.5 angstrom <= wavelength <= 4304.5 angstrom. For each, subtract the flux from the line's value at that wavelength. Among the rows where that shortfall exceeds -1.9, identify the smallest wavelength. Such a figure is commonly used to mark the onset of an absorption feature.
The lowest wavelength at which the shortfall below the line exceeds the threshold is 4291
